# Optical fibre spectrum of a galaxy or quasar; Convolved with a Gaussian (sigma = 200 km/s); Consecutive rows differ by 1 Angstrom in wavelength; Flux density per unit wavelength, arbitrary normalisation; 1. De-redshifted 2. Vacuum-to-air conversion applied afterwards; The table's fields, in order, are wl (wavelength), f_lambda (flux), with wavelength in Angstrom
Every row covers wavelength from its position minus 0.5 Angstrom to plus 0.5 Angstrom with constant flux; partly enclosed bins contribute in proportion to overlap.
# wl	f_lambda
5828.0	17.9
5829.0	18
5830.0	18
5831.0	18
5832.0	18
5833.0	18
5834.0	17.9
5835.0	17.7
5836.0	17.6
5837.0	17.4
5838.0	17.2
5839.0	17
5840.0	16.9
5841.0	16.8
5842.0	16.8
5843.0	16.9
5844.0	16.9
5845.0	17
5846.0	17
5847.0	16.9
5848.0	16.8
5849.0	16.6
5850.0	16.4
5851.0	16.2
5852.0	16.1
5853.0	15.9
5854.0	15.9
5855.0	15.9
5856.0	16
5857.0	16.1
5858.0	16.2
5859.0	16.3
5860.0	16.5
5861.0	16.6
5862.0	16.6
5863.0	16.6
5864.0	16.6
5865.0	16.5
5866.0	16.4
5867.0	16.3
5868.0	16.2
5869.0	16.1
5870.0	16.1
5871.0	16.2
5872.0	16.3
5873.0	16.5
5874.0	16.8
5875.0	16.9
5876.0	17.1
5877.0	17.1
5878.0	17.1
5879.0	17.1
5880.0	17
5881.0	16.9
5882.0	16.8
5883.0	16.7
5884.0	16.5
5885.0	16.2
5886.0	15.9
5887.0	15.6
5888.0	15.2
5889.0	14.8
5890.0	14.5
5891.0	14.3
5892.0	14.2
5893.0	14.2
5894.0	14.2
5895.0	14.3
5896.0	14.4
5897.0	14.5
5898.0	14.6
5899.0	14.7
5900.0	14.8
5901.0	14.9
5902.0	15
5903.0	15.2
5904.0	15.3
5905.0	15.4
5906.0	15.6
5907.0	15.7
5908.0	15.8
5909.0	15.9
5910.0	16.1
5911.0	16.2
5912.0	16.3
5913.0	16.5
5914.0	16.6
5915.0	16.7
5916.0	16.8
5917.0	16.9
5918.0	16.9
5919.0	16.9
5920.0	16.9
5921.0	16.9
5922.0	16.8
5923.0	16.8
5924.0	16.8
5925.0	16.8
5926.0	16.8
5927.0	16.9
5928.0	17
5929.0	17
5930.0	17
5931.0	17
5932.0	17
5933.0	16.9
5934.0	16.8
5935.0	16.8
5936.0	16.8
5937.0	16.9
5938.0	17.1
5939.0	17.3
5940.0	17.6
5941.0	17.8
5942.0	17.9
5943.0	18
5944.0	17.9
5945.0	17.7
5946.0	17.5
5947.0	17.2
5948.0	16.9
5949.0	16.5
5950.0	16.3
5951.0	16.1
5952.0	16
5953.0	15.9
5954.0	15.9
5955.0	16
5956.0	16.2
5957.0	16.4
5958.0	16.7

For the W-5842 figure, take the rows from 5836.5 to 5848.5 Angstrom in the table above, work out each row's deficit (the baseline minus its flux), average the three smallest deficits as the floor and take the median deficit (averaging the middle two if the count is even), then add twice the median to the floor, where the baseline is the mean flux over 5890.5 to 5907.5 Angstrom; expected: -6.7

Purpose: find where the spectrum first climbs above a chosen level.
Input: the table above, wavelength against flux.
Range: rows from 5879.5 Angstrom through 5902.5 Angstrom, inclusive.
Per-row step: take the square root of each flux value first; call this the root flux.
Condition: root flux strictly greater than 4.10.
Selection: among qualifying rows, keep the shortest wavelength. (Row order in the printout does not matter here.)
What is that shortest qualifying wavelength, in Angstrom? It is 5880.0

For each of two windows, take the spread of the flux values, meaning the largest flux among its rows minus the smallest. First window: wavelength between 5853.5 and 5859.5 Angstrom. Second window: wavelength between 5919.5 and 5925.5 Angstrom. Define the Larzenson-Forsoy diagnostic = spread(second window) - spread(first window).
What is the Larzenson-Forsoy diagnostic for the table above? -0.3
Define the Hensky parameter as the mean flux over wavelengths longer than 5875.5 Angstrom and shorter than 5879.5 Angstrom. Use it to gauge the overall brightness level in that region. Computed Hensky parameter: 17.1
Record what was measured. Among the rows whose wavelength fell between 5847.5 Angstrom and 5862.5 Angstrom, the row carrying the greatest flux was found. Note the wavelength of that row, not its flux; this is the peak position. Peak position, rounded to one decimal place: 5848.0 Angstrom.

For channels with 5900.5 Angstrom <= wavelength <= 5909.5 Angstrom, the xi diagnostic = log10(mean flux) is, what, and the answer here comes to 1.19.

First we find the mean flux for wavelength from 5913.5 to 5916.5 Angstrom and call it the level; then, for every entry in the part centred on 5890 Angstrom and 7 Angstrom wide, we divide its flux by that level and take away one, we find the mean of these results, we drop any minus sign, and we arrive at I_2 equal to 0.121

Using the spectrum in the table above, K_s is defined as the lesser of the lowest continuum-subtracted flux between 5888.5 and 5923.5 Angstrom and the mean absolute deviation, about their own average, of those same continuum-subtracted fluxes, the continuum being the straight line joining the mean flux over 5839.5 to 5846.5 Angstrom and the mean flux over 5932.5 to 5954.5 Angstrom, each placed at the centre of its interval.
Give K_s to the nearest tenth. -2.7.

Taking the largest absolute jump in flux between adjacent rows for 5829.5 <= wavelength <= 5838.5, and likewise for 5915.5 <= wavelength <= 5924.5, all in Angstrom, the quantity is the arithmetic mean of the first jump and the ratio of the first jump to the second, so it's 1.1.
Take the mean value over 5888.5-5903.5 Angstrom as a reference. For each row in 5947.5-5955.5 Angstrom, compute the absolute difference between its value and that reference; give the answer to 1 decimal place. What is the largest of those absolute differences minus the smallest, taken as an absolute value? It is 1.0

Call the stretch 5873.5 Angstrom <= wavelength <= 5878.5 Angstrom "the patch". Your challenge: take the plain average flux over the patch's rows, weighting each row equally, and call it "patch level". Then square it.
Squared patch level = 289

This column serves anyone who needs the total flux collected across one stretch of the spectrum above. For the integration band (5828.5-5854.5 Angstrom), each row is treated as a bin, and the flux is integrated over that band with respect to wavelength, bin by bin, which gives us 444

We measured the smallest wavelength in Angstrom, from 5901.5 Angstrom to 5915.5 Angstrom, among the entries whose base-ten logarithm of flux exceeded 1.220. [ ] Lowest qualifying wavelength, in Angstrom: 5914.0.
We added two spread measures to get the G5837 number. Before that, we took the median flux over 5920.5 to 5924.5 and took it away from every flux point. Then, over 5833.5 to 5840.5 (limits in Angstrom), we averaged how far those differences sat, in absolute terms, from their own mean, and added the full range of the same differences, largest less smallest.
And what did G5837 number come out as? 1.3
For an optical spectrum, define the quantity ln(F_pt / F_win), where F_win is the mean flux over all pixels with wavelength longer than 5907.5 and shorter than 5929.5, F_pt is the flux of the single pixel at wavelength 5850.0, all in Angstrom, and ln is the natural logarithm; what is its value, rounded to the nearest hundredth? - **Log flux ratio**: -0.02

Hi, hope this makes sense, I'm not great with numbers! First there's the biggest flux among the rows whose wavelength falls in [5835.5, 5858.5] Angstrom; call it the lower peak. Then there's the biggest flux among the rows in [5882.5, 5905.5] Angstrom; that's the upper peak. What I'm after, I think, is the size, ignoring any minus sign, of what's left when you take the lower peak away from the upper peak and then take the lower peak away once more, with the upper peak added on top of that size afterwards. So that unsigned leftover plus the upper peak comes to 35.2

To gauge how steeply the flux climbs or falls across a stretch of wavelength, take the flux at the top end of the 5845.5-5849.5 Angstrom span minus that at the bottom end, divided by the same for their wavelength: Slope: -0.13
